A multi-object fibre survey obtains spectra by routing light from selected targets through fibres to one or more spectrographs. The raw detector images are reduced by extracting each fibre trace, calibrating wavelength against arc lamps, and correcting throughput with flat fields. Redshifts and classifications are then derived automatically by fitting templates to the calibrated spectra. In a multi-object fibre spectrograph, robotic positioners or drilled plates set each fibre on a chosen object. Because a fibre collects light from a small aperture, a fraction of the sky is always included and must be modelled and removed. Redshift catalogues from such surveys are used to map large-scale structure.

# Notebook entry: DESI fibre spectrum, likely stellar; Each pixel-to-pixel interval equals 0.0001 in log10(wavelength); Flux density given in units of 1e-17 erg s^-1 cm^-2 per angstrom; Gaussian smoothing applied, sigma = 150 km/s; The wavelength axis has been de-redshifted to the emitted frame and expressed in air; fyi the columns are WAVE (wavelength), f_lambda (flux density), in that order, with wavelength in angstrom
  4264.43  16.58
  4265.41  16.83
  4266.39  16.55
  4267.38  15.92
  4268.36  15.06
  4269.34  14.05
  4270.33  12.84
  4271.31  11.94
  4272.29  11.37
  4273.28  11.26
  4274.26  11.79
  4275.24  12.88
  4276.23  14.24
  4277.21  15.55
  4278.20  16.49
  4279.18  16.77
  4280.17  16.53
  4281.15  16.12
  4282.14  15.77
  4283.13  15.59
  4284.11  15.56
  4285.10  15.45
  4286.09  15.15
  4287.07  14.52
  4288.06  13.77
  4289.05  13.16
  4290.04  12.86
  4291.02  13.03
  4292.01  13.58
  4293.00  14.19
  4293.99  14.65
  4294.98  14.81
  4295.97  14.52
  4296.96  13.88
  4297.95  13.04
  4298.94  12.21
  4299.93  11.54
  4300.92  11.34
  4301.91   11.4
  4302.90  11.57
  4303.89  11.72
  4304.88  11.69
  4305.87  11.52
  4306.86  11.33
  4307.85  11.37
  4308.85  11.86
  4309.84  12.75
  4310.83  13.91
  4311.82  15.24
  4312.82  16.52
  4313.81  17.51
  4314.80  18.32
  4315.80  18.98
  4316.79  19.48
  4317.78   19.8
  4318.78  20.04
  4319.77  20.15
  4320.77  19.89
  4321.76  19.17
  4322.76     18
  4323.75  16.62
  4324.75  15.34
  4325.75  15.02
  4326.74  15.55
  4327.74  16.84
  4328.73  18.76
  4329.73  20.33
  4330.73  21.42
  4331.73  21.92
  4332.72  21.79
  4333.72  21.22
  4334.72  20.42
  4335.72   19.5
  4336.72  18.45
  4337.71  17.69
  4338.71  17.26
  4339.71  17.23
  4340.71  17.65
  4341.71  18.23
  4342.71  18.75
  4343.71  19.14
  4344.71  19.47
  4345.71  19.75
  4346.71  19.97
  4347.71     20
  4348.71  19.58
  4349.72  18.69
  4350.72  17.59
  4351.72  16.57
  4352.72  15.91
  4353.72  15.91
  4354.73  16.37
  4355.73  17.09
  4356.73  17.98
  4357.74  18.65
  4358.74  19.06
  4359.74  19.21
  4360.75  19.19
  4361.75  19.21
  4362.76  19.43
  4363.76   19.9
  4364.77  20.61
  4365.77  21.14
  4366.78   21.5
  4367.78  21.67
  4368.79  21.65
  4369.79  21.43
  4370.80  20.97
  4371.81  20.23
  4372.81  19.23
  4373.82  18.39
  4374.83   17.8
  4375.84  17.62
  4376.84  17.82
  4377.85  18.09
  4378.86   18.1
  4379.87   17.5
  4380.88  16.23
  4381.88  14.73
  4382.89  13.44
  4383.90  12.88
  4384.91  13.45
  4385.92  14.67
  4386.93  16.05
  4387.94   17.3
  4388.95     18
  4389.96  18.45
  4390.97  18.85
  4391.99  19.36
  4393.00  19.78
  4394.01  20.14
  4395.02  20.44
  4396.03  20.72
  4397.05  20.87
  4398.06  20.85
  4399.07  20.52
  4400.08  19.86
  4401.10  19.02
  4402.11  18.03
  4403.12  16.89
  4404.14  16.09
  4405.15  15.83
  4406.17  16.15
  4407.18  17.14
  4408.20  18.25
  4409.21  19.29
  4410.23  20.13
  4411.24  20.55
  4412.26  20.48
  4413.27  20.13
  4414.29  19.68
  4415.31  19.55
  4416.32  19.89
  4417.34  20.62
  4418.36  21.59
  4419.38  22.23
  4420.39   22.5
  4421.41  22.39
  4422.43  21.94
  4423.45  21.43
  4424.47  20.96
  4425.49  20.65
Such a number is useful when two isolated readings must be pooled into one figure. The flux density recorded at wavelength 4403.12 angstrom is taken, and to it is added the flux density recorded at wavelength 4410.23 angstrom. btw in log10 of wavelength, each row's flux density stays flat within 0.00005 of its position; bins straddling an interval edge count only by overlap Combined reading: 37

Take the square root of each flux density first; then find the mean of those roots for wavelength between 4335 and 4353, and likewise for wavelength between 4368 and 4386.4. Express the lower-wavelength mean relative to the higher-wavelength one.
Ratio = 1.03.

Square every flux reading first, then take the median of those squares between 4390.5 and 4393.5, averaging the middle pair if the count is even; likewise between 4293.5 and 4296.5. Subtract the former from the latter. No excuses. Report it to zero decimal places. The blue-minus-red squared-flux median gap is -160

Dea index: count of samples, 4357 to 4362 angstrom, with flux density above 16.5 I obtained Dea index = 5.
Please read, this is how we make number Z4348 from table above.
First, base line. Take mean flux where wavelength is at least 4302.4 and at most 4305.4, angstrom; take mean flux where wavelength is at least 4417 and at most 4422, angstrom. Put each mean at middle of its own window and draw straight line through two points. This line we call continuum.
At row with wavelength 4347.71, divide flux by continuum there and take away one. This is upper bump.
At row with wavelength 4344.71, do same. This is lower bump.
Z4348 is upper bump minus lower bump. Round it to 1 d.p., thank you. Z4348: 0.0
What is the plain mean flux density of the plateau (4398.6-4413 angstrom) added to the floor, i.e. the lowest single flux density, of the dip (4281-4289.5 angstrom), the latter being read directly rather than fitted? 31.6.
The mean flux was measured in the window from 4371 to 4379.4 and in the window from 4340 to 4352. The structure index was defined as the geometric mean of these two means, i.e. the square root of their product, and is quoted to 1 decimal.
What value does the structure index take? 18.6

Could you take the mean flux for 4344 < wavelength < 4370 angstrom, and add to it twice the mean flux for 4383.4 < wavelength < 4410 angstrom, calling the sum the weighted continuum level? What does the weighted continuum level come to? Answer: 55.2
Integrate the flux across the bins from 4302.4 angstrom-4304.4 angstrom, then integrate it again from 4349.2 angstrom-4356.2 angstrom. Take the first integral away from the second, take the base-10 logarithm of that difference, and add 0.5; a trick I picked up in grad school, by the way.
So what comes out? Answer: 2.48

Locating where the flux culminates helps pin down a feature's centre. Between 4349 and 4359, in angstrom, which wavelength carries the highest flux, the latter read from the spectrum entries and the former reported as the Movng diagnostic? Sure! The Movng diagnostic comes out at 4358.74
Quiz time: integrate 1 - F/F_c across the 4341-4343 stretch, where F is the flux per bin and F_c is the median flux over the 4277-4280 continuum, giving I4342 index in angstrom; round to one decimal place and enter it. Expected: -0.2 angstrom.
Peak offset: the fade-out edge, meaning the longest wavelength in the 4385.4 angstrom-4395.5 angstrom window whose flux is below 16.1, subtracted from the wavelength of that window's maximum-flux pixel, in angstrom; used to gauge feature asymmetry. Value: 8.1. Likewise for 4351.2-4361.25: 6.0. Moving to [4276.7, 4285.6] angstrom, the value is -5.9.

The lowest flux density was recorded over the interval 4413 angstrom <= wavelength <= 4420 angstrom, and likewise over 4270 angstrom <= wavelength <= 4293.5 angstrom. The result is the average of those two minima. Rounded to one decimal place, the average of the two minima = 15.4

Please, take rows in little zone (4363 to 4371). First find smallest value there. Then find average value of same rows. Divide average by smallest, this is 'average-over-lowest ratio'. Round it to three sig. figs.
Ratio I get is 1.06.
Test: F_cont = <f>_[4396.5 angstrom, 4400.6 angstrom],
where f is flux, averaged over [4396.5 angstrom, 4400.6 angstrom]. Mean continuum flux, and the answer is 20.5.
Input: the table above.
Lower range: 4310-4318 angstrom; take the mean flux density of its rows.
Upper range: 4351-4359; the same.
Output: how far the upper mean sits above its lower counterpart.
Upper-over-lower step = 0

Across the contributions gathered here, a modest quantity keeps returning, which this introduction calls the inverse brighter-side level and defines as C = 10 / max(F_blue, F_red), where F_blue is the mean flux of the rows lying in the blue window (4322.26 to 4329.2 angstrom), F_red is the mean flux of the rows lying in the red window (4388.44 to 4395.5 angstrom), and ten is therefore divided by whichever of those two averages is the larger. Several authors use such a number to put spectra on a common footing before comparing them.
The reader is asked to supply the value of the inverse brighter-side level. 0.52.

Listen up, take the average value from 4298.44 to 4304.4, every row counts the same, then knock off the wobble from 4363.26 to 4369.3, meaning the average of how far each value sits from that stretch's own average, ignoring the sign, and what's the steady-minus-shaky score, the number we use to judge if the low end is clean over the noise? 11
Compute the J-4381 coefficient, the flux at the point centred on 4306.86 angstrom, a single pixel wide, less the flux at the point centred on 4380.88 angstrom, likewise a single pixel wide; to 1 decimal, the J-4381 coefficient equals -4.9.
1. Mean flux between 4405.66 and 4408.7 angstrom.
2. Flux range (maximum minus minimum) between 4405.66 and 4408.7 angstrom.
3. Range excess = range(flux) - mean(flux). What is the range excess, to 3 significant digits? -15.1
